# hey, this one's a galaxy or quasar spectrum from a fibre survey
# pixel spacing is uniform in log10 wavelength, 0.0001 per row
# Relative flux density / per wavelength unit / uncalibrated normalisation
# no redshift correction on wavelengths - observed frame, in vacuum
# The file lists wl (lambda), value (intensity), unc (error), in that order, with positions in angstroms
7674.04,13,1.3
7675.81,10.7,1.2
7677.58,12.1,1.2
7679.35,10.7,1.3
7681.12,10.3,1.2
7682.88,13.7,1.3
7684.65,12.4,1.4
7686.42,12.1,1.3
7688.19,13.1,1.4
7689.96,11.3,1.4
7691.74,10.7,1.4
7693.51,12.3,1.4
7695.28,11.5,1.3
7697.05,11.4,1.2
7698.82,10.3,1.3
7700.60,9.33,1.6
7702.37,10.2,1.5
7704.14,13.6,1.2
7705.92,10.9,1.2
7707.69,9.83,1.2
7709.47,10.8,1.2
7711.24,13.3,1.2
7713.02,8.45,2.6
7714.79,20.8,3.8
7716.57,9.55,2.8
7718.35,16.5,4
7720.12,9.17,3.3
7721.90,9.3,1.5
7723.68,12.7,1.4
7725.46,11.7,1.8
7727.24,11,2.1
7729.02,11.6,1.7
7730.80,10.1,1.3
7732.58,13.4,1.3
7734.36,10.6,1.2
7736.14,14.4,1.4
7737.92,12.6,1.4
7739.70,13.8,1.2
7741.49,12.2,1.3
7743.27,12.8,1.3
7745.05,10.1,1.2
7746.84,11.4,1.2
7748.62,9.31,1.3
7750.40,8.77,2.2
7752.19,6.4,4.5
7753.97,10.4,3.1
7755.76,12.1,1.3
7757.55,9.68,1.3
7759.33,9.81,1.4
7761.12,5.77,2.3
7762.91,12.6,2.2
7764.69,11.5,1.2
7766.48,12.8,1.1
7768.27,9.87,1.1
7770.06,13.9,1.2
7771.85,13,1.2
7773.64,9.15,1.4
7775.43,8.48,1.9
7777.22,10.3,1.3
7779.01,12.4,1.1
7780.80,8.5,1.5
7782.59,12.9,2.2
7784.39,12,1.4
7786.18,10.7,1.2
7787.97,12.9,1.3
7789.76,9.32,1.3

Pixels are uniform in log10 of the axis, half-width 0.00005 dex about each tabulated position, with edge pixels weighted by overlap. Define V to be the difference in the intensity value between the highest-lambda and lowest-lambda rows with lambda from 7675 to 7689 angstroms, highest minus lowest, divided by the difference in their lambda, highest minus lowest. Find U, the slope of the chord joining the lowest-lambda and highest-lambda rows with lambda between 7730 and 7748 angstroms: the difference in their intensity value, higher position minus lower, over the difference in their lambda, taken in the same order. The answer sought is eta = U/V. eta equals 0.42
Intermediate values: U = 0.08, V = 0.2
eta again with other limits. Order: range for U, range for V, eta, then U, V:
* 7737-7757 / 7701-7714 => 0.17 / -0.03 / -0.2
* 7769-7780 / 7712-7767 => -2.06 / -0.17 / 0.1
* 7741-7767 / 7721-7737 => 0.07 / 0.02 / 0.4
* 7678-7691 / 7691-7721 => -1.05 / 0.06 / -0.1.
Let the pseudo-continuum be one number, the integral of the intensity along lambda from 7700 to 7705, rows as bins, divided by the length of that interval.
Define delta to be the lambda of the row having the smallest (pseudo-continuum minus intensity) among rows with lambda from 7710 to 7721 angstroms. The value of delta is 7714.79 angstroms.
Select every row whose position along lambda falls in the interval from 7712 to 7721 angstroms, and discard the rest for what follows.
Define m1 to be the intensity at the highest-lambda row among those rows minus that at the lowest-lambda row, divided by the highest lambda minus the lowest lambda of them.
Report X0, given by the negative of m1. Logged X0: -0.10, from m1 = 0.1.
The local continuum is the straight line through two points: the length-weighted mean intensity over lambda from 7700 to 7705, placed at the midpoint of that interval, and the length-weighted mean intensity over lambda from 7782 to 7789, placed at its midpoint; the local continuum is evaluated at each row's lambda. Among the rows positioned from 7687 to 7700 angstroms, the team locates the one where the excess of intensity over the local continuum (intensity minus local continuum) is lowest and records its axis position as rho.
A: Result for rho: 7698.82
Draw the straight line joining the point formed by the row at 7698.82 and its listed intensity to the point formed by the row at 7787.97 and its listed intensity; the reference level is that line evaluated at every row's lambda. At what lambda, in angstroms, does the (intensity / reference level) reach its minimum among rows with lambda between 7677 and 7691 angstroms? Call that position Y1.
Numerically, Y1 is 7681.12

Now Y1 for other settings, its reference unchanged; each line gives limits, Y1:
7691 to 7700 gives 7698.82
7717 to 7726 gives 7720.12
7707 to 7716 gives 7713.02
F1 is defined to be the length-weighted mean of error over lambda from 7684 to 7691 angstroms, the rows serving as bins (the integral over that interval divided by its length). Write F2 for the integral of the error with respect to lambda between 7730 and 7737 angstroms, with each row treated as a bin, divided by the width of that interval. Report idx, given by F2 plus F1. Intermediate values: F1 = 1.37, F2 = 1.30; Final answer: 2.67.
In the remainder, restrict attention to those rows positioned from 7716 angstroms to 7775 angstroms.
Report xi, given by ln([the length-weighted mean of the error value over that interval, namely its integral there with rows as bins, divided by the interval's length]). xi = 0.56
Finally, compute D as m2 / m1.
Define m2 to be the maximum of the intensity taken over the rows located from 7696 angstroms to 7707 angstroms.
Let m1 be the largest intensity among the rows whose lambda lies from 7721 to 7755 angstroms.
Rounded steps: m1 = 14.4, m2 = 13.6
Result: 0.94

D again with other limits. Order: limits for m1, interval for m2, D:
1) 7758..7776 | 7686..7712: 0.98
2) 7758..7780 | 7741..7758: 0.92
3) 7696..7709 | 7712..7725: 1.53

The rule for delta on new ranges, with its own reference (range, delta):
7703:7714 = 7704.14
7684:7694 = 7688.19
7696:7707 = 7704.14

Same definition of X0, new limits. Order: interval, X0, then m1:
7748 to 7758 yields -0.04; 0.0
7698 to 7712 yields -0.24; 0.2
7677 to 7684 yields -0.30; 0.3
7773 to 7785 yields -0.27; 0.3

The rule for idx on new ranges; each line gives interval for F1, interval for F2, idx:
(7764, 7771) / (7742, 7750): 2.46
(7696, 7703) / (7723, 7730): 3.15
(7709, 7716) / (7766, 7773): 3.45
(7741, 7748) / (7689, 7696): 2.63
